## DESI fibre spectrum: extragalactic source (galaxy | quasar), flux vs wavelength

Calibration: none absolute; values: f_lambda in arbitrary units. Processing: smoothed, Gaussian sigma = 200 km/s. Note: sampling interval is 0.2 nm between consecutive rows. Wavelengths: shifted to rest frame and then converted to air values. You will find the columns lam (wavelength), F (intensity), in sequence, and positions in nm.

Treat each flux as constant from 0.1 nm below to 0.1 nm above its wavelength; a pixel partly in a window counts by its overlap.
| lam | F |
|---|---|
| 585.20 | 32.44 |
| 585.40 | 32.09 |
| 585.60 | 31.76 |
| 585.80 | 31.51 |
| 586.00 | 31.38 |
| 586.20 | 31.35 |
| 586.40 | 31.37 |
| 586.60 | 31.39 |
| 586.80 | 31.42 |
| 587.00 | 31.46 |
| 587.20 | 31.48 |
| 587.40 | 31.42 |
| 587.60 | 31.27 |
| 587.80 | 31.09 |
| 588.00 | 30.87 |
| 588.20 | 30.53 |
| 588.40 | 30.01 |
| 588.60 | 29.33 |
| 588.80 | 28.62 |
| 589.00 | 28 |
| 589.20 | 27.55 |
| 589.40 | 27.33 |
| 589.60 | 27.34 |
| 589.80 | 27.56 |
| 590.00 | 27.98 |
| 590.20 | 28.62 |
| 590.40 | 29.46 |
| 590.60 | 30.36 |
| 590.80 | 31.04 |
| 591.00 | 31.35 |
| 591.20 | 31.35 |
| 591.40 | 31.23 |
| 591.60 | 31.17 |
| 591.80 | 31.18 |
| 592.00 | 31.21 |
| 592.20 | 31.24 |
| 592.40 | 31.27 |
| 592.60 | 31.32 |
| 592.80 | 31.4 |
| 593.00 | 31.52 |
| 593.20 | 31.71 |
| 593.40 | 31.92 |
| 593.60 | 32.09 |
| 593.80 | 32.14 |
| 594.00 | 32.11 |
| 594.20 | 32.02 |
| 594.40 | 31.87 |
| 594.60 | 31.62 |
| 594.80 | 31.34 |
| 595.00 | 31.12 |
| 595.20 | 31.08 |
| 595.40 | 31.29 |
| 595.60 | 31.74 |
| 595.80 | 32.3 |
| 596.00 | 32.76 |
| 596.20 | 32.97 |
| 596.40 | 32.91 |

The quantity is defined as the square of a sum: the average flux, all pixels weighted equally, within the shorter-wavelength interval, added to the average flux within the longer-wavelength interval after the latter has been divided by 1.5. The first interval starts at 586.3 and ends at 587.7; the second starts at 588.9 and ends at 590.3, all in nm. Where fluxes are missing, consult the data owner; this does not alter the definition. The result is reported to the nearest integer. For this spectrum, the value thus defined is 2491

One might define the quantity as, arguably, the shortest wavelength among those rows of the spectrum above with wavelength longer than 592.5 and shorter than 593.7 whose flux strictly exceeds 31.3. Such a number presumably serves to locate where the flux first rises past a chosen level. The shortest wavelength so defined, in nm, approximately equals 592.60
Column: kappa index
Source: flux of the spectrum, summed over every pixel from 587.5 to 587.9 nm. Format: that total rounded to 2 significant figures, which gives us 62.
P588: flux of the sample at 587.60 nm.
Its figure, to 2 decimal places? 31.27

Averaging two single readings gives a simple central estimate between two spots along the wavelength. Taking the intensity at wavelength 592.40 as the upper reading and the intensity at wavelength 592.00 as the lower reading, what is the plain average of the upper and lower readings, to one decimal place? 31.2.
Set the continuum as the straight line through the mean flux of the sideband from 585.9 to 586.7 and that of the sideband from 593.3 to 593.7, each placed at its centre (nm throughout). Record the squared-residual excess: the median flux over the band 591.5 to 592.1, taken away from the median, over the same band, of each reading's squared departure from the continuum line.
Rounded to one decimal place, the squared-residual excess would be -30.7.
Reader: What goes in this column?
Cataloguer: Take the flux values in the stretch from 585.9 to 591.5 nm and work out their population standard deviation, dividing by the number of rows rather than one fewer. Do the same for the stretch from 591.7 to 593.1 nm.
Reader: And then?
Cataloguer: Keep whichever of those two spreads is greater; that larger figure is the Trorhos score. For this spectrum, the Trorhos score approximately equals 1.52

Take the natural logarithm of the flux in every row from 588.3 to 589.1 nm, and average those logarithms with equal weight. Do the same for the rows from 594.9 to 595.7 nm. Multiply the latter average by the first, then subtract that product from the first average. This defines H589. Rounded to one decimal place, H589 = -8.2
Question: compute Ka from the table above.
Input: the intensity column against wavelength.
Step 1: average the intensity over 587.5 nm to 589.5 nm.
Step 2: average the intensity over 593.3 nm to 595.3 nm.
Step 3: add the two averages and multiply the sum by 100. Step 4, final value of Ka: 6119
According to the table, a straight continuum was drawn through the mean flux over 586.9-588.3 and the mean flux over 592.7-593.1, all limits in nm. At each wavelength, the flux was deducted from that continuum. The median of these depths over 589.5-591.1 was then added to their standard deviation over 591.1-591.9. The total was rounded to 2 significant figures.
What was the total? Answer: 2.4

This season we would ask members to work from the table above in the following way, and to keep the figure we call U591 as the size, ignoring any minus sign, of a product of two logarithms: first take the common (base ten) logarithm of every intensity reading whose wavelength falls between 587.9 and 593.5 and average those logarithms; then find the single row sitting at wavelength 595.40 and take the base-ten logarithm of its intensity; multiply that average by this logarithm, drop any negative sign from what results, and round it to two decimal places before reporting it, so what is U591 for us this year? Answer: 2.21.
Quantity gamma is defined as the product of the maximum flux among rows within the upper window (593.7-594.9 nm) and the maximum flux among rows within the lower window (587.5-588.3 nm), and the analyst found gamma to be 1005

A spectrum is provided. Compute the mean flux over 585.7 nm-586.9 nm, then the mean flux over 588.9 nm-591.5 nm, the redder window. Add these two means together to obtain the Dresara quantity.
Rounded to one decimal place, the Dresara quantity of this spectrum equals 60.6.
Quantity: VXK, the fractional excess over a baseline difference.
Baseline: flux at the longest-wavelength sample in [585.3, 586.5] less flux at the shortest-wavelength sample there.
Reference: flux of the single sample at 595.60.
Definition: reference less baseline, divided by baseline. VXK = -45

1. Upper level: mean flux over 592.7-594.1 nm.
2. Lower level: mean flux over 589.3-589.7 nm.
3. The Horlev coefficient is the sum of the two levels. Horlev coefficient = 59.2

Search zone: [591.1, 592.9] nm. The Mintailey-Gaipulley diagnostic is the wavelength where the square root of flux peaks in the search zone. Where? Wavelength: 592.80 nm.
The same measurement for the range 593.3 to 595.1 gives 593.80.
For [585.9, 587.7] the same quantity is 587.20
